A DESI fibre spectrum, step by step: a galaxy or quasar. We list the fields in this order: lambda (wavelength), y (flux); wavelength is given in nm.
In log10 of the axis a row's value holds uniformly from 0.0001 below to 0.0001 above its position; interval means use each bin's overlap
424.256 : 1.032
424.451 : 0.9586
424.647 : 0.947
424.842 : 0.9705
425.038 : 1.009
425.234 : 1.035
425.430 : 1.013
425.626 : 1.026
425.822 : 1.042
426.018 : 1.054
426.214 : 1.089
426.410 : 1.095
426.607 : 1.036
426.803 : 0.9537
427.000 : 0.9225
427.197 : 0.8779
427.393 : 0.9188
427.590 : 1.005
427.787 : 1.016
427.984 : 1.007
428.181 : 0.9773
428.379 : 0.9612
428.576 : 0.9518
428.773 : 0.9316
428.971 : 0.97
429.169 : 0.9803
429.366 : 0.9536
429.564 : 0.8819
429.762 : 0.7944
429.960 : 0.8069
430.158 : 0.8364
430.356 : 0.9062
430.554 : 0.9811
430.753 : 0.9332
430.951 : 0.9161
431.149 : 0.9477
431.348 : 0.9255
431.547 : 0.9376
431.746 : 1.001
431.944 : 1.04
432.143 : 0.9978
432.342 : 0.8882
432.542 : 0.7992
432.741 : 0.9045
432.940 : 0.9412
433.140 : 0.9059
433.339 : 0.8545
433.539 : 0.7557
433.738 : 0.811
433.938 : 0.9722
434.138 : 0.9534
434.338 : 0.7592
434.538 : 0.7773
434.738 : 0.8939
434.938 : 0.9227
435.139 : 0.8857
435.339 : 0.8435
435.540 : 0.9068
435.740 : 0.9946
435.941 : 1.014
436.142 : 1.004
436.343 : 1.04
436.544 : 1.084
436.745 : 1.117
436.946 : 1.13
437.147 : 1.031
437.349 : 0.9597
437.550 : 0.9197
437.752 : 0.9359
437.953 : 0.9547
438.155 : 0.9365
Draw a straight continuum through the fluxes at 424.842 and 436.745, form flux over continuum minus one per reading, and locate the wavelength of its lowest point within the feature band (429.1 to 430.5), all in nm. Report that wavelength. 429.762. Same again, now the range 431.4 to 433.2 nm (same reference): 432.542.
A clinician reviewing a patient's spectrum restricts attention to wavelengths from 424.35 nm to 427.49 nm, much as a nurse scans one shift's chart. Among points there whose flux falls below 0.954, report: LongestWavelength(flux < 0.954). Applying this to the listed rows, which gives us 427.393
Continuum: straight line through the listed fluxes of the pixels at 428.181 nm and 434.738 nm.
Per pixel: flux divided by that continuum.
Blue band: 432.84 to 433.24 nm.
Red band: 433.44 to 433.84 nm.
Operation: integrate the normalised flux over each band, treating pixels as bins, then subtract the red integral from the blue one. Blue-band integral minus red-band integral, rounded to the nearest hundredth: 0.06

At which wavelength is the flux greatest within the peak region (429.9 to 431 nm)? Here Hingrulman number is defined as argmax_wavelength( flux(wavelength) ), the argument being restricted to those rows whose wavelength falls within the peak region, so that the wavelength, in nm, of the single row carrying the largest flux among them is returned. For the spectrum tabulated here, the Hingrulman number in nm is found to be 430.554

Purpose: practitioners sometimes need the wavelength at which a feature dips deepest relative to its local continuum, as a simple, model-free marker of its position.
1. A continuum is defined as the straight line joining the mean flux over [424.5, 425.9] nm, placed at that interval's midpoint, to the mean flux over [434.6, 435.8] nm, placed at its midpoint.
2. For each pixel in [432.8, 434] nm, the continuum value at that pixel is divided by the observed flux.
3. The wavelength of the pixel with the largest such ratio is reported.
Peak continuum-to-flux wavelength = 433.539 nm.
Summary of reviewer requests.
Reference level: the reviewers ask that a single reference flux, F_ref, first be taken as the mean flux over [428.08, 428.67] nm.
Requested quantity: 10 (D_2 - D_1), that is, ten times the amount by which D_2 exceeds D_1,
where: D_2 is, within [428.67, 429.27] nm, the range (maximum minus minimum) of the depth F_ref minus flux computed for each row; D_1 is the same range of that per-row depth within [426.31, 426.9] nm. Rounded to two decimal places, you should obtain -0.93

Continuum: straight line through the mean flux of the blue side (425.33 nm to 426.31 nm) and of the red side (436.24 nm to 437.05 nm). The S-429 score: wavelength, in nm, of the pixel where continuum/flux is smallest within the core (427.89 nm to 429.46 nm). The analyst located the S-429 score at 427.984 nm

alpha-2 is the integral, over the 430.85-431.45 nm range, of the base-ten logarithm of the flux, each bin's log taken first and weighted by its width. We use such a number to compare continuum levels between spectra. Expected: -0.019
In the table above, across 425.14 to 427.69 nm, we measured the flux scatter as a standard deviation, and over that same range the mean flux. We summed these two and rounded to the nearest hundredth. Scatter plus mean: 1.07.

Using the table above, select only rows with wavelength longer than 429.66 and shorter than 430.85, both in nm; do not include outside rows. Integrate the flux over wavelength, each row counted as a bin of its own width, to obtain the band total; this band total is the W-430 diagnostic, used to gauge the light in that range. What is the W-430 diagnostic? 1.04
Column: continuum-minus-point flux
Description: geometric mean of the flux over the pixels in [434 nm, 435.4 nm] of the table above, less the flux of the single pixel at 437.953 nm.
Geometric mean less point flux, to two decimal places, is -0.10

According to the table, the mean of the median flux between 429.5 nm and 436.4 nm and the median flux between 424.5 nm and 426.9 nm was 0.969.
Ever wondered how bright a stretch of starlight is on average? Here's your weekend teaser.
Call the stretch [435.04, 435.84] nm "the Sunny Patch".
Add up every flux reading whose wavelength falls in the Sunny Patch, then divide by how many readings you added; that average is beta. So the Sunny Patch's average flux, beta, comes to 0.908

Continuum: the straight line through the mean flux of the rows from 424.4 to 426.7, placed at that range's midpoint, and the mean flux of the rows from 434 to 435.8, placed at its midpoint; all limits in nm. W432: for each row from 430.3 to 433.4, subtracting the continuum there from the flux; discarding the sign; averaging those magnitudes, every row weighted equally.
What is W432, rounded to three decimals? 0.040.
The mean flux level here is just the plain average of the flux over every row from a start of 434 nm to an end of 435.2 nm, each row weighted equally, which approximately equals 0.87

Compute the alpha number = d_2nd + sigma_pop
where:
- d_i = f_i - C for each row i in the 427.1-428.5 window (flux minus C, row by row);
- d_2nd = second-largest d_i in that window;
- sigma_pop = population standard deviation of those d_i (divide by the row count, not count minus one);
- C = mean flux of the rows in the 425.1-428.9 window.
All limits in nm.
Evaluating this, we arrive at 0.059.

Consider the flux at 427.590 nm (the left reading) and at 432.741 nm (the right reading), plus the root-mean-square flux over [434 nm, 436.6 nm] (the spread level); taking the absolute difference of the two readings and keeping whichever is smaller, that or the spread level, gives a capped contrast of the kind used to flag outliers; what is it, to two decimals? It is 0.10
